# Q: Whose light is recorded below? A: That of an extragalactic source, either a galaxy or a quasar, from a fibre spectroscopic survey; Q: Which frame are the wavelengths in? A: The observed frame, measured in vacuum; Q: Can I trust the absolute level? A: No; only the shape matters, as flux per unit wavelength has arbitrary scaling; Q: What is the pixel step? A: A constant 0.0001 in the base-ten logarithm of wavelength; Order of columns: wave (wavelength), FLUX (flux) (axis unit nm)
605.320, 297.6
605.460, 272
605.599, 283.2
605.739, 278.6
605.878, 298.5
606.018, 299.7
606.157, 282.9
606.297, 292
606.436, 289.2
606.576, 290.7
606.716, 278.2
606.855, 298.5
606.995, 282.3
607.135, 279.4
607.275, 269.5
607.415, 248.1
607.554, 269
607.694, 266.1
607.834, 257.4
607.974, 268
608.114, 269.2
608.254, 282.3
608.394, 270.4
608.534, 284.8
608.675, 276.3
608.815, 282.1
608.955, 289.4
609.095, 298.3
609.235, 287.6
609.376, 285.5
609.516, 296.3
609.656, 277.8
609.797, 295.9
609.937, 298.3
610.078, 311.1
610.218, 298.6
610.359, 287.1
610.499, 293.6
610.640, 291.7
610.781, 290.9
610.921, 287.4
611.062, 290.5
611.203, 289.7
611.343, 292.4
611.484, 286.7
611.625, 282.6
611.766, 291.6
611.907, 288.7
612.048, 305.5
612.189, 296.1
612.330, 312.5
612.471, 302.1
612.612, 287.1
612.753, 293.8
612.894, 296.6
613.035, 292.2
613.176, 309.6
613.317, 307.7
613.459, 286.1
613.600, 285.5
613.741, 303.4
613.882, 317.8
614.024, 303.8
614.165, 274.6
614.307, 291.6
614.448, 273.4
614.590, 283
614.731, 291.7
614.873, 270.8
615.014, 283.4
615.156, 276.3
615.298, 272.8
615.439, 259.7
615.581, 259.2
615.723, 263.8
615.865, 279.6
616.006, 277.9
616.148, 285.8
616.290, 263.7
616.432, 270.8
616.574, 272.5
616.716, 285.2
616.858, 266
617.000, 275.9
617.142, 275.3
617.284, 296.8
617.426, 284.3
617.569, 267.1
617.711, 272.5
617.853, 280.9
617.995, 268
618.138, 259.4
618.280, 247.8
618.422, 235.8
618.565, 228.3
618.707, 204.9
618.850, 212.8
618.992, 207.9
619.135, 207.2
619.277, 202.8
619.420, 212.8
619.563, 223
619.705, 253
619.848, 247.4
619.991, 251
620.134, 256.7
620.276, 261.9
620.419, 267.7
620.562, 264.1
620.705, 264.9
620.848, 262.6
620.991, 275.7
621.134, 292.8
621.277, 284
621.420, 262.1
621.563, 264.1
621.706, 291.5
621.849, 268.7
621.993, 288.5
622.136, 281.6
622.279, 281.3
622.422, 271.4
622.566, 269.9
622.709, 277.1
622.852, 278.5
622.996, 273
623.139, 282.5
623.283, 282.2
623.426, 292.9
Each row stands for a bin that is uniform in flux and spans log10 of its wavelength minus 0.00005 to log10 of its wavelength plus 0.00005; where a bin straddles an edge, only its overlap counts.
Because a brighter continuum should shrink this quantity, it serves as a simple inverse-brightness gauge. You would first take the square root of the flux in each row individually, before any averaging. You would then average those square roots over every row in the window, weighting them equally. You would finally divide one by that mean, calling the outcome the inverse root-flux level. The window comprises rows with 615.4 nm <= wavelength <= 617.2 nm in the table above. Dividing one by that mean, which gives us 0.0606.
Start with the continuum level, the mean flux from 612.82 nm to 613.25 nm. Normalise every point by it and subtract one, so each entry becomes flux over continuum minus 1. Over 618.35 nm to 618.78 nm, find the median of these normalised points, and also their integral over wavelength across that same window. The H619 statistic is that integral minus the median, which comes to 0.129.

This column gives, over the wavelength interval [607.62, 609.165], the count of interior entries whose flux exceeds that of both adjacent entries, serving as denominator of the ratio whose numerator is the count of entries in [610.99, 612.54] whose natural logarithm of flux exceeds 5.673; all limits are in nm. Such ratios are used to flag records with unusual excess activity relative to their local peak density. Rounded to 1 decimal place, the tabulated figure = 3.0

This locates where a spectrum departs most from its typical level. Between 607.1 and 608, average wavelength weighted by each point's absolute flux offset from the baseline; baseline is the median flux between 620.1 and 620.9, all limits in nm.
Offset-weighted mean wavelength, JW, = 607.44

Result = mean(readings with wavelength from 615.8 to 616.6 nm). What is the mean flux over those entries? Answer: 275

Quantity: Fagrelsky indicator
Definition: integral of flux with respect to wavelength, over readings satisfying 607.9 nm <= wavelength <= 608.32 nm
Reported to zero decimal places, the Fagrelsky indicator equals 115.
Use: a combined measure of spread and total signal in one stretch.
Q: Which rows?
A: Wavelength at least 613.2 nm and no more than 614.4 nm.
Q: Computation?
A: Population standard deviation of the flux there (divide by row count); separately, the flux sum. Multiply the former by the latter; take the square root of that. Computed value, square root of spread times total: 177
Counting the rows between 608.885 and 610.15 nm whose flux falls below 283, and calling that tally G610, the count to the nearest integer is 1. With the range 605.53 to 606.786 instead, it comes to 3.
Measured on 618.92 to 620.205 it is 9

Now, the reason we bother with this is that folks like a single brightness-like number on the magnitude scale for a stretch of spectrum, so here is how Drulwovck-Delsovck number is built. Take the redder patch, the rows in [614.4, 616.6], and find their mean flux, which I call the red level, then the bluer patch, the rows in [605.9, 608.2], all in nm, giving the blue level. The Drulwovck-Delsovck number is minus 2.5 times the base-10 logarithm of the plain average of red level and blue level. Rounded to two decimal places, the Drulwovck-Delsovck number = -6.10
